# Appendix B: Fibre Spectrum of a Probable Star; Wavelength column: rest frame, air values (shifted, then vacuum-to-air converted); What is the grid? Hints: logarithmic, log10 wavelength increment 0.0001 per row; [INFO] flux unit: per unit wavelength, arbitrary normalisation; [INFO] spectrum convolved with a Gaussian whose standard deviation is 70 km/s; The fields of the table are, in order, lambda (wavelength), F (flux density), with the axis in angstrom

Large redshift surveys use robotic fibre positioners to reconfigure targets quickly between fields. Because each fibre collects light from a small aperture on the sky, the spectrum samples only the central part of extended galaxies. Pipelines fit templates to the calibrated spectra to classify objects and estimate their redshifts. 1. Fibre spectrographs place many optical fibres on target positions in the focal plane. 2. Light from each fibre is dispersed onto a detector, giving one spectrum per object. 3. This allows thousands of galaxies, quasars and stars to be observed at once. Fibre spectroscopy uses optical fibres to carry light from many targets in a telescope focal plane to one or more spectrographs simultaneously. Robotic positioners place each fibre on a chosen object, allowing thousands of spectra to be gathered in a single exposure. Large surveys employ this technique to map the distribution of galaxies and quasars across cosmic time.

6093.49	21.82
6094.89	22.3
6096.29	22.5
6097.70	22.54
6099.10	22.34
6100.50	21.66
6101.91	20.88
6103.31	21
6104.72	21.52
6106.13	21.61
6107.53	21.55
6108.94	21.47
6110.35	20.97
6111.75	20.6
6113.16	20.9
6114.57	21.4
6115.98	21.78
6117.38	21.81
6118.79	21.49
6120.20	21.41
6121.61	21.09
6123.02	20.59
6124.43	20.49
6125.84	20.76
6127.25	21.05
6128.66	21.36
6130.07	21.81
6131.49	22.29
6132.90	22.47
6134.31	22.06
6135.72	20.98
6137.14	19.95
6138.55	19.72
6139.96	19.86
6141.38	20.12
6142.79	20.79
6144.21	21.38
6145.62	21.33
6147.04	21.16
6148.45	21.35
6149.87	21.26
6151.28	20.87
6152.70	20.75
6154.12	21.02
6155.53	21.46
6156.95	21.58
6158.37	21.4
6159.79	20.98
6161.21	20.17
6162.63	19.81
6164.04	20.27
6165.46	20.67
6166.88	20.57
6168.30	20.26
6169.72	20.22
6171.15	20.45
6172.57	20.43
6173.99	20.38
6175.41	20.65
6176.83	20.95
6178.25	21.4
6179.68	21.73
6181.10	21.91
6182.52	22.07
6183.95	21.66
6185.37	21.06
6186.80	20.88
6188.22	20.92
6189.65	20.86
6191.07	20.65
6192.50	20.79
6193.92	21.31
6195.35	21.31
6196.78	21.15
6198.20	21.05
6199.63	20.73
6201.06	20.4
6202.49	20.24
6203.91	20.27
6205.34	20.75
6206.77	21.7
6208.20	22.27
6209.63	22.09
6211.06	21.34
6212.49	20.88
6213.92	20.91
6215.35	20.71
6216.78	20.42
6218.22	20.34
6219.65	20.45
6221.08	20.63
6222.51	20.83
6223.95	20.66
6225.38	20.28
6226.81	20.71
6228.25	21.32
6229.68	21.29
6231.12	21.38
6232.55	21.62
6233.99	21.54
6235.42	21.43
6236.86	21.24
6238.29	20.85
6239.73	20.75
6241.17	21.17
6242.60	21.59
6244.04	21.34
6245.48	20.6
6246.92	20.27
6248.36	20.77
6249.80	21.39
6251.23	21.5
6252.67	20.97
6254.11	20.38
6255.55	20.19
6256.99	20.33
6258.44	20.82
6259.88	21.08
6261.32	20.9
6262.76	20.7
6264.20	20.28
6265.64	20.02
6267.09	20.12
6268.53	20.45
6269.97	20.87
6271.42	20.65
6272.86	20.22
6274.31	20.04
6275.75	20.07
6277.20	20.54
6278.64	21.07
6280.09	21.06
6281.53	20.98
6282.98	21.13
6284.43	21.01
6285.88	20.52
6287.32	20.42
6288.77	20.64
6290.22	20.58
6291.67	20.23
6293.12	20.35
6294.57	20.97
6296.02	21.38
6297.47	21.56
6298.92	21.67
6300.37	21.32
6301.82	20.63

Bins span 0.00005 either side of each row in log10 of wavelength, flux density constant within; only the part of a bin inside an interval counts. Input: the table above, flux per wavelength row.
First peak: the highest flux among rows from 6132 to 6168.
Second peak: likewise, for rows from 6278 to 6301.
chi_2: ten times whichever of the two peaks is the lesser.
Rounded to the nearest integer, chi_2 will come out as 217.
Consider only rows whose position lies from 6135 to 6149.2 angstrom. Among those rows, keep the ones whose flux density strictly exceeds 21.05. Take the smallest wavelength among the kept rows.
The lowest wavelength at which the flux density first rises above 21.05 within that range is 6144.21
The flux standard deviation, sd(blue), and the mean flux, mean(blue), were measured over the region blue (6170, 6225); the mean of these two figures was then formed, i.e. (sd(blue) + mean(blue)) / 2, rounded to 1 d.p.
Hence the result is 10.8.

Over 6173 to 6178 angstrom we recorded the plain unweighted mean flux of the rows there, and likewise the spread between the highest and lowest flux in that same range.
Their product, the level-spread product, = 11.8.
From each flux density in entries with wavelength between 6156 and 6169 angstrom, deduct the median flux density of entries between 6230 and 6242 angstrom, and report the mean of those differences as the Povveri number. -0.7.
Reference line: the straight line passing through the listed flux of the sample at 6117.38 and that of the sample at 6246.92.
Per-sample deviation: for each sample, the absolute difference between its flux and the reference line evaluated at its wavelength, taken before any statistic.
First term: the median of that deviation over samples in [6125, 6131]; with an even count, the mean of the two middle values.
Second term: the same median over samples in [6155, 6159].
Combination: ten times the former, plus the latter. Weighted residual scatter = 5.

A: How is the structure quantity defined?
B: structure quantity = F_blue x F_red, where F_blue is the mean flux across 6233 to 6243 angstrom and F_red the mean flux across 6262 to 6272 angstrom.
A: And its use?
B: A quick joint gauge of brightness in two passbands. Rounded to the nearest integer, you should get 434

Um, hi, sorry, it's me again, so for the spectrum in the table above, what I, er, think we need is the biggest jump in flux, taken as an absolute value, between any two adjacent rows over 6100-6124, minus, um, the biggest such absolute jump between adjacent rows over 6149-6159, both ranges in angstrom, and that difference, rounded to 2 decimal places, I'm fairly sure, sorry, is 0.34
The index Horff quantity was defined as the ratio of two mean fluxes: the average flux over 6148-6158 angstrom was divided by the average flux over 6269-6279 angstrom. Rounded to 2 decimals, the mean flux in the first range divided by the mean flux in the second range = 1.03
